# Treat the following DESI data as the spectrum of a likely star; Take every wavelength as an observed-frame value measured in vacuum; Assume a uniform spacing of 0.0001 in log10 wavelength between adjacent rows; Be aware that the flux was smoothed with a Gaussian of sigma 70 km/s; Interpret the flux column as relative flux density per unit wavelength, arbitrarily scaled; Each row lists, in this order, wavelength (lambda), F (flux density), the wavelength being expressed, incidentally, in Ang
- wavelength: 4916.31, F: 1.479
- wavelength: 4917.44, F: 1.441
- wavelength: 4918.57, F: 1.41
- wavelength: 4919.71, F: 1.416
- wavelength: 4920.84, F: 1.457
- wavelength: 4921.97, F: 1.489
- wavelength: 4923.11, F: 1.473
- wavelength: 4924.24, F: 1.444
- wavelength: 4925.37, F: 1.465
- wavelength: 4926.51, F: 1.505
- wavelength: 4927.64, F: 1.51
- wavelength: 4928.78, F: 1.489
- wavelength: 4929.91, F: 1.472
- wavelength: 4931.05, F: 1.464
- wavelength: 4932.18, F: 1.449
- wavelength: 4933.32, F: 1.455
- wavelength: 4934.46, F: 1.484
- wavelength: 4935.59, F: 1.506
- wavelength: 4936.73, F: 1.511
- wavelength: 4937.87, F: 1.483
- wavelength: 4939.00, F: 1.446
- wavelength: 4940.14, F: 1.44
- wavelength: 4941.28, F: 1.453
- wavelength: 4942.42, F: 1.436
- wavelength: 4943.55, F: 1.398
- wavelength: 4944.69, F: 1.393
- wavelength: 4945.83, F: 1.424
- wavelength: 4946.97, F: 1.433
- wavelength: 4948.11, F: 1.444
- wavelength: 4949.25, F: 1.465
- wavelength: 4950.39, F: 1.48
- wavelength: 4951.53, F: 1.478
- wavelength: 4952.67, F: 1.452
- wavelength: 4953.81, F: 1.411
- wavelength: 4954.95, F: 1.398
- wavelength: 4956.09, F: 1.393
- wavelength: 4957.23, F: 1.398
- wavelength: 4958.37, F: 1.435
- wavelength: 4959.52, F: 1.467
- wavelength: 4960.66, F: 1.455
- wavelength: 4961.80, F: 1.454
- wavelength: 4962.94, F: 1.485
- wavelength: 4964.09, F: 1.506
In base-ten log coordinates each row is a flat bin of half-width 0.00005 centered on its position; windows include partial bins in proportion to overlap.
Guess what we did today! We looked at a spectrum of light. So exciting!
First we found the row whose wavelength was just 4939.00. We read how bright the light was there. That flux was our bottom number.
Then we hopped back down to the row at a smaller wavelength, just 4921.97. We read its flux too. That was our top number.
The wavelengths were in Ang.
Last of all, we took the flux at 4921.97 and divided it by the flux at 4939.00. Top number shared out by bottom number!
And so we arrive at 1.03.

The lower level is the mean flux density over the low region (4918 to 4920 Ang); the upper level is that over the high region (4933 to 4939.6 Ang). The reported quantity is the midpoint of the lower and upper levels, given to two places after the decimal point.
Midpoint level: 1.45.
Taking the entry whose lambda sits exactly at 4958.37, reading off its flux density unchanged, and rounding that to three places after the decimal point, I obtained 1.435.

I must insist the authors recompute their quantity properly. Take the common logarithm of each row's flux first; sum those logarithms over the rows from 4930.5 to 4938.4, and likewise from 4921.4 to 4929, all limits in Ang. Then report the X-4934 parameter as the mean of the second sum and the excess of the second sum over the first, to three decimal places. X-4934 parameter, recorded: 0.601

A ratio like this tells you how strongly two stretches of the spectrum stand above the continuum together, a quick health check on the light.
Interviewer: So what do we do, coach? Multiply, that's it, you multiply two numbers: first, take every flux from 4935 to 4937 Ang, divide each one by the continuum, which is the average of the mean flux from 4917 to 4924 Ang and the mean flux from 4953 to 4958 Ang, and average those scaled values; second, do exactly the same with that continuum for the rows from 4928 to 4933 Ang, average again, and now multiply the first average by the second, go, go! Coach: 1.09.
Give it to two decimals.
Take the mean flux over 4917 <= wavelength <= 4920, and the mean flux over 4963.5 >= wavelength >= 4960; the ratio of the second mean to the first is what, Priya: 1.03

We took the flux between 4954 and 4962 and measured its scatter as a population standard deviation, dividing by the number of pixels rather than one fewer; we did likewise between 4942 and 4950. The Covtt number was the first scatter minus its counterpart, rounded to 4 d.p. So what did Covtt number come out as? 0.0058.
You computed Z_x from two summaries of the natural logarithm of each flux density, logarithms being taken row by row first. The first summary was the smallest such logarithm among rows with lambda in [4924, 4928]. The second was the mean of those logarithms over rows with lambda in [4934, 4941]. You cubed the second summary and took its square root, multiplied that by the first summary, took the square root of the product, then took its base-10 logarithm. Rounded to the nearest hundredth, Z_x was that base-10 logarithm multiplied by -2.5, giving 1.31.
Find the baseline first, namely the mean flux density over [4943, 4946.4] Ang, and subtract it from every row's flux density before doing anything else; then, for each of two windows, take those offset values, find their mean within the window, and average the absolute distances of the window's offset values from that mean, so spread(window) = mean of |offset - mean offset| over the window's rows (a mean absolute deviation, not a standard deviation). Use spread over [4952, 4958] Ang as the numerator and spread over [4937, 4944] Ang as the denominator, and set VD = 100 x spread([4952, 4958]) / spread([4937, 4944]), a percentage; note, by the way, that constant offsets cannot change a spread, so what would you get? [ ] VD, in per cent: 94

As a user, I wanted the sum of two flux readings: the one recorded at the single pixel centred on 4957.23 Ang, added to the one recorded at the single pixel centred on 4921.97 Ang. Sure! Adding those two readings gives 2.89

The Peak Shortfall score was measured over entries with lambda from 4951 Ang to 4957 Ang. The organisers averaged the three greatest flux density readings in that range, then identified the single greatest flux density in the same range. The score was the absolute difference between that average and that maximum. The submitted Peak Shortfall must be 0.031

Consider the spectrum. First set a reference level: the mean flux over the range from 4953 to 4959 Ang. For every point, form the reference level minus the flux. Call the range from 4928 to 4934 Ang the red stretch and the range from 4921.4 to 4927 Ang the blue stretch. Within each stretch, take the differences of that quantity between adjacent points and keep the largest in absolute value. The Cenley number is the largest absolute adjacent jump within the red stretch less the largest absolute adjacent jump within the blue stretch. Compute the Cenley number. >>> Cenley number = -0.023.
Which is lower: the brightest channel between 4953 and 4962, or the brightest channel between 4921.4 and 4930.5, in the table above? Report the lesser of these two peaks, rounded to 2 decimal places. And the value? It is 1.47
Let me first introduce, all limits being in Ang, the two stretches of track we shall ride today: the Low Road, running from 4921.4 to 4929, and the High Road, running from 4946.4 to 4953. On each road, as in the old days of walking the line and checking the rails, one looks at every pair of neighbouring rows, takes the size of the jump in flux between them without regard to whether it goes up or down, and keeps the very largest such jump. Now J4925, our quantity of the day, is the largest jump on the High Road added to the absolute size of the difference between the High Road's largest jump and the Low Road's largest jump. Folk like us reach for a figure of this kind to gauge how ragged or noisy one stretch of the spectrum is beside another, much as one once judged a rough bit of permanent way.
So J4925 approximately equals 0.0400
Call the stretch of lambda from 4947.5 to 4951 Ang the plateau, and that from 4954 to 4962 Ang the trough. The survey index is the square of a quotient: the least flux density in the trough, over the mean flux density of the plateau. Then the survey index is 0.91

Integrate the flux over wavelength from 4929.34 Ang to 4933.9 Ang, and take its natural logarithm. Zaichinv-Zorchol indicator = 1.9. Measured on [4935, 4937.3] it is 1.2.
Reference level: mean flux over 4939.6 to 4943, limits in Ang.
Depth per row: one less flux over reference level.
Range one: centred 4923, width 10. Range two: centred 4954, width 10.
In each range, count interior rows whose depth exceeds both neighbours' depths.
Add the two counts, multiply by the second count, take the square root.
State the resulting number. 1.41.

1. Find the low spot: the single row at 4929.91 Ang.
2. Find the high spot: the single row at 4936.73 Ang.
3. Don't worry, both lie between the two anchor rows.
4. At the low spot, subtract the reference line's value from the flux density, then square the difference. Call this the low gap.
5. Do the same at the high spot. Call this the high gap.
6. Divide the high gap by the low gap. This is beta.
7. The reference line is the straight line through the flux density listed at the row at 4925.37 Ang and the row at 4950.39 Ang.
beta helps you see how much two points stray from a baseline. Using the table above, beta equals 84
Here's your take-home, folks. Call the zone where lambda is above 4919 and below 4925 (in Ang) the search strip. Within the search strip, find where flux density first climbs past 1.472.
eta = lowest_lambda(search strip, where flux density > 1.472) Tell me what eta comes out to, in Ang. 4921.97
